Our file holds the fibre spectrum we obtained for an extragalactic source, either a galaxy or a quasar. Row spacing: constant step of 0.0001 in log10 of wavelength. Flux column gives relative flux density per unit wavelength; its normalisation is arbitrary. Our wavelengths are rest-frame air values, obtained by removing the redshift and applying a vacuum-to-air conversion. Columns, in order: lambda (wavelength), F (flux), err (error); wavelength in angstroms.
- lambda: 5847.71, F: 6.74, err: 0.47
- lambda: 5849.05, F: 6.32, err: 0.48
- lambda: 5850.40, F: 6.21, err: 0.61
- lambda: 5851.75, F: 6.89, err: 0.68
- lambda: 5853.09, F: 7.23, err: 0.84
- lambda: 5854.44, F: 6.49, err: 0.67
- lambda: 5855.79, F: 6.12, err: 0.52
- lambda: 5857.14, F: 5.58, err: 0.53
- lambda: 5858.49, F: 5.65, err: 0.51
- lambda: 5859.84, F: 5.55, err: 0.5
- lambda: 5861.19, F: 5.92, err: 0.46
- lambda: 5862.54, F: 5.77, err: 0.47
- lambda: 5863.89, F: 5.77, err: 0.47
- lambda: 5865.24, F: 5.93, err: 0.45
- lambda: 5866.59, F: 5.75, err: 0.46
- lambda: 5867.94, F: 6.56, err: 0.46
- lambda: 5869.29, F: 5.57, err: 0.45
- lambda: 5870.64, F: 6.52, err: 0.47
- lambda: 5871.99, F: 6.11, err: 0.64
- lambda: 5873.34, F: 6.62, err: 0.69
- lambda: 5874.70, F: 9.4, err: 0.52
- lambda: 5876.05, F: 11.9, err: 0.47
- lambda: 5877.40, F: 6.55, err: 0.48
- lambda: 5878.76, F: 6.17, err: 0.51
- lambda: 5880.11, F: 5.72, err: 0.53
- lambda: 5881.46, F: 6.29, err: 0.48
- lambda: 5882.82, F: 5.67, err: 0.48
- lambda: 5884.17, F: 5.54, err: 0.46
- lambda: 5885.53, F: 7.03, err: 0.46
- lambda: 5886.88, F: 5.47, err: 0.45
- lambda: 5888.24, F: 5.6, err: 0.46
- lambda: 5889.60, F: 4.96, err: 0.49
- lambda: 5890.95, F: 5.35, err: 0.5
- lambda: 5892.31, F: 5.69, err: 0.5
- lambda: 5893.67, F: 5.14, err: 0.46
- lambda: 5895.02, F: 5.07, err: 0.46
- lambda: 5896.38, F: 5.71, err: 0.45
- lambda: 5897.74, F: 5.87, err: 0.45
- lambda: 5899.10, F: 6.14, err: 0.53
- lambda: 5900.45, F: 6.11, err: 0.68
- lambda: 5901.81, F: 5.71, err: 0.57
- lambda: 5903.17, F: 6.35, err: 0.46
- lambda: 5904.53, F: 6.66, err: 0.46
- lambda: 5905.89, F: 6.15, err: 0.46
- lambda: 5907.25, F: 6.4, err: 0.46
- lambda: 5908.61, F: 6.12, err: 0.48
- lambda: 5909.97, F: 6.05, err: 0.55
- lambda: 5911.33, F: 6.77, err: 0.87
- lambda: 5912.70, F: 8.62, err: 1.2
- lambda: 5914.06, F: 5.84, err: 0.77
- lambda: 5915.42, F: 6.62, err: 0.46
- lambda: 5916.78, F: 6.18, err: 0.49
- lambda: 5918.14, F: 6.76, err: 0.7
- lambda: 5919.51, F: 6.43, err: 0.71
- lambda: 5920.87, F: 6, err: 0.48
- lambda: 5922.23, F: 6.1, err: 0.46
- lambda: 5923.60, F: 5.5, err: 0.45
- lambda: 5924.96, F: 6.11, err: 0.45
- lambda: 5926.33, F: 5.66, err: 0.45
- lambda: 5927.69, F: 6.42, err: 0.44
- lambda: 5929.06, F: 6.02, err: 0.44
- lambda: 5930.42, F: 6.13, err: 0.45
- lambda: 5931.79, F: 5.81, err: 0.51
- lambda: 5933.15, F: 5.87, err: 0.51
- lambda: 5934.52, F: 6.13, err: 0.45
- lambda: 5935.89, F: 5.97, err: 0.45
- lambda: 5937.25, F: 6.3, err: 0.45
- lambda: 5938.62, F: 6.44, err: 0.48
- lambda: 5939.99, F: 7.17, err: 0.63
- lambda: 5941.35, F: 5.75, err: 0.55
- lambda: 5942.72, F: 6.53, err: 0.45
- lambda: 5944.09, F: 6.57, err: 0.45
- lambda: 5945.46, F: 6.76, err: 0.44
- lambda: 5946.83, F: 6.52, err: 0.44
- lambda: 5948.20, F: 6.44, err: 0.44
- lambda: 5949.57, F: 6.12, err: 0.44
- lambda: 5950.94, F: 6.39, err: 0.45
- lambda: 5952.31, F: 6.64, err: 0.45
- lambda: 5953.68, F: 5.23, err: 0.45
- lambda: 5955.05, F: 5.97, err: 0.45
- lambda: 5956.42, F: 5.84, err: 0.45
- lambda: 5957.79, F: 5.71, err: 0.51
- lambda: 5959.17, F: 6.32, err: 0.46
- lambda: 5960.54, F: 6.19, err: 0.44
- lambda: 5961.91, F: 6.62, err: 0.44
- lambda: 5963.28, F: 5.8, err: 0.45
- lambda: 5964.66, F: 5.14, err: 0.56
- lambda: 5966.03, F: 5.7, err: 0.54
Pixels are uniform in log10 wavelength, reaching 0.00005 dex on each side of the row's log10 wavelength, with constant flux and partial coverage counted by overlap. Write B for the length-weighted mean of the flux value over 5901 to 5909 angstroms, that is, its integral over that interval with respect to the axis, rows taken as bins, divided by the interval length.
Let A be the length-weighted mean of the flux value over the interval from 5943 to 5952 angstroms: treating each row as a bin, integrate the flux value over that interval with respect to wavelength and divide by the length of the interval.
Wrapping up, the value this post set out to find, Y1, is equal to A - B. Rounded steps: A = 6.47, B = 6.23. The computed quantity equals 0.24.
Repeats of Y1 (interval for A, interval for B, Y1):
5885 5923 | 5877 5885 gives 0.11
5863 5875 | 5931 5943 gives 0.16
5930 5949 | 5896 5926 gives 0.04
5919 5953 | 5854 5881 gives -0.25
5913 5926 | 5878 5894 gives 0.50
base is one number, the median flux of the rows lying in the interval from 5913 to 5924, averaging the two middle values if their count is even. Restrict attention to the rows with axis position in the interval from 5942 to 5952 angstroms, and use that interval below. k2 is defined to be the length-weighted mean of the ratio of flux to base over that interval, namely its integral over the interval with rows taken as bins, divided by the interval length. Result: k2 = 1.05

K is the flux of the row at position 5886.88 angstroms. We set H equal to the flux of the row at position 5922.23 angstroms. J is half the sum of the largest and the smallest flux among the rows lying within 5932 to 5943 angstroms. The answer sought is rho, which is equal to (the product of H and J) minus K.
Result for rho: 33.9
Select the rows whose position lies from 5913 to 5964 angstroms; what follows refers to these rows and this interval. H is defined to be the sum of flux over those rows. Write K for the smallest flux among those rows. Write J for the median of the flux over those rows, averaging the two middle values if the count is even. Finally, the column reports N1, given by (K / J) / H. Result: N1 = 0.004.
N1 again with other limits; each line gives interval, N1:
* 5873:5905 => 0.006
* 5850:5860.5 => 0.018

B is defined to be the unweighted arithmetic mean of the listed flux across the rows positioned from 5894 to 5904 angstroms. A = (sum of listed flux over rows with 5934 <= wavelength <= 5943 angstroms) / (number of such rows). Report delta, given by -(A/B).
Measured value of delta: -1.08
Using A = 6.33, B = 5.85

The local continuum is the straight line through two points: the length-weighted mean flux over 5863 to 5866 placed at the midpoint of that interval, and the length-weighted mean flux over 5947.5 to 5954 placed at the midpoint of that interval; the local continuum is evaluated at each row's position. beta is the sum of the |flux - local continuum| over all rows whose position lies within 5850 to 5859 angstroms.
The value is 4.4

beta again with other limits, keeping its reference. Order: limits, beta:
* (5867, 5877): 12.1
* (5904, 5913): 4.5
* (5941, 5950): 2.4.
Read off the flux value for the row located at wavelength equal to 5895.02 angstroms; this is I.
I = 5.07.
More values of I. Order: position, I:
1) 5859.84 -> 5.55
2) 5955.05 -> 5.97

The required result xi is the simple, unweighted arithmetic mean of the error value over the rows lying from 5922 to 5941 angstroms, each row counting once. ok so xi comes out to 0.47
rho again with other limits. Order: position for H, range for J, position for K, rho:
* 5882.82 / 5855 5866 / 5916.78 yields 26.9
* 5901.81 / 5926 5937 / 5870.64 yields 28.0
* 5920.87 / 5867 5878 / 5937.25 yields 46.1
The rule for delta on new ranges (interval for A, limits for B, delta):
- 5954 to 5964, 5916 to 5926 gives -0.99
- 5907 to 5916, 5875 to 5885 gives -0.97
